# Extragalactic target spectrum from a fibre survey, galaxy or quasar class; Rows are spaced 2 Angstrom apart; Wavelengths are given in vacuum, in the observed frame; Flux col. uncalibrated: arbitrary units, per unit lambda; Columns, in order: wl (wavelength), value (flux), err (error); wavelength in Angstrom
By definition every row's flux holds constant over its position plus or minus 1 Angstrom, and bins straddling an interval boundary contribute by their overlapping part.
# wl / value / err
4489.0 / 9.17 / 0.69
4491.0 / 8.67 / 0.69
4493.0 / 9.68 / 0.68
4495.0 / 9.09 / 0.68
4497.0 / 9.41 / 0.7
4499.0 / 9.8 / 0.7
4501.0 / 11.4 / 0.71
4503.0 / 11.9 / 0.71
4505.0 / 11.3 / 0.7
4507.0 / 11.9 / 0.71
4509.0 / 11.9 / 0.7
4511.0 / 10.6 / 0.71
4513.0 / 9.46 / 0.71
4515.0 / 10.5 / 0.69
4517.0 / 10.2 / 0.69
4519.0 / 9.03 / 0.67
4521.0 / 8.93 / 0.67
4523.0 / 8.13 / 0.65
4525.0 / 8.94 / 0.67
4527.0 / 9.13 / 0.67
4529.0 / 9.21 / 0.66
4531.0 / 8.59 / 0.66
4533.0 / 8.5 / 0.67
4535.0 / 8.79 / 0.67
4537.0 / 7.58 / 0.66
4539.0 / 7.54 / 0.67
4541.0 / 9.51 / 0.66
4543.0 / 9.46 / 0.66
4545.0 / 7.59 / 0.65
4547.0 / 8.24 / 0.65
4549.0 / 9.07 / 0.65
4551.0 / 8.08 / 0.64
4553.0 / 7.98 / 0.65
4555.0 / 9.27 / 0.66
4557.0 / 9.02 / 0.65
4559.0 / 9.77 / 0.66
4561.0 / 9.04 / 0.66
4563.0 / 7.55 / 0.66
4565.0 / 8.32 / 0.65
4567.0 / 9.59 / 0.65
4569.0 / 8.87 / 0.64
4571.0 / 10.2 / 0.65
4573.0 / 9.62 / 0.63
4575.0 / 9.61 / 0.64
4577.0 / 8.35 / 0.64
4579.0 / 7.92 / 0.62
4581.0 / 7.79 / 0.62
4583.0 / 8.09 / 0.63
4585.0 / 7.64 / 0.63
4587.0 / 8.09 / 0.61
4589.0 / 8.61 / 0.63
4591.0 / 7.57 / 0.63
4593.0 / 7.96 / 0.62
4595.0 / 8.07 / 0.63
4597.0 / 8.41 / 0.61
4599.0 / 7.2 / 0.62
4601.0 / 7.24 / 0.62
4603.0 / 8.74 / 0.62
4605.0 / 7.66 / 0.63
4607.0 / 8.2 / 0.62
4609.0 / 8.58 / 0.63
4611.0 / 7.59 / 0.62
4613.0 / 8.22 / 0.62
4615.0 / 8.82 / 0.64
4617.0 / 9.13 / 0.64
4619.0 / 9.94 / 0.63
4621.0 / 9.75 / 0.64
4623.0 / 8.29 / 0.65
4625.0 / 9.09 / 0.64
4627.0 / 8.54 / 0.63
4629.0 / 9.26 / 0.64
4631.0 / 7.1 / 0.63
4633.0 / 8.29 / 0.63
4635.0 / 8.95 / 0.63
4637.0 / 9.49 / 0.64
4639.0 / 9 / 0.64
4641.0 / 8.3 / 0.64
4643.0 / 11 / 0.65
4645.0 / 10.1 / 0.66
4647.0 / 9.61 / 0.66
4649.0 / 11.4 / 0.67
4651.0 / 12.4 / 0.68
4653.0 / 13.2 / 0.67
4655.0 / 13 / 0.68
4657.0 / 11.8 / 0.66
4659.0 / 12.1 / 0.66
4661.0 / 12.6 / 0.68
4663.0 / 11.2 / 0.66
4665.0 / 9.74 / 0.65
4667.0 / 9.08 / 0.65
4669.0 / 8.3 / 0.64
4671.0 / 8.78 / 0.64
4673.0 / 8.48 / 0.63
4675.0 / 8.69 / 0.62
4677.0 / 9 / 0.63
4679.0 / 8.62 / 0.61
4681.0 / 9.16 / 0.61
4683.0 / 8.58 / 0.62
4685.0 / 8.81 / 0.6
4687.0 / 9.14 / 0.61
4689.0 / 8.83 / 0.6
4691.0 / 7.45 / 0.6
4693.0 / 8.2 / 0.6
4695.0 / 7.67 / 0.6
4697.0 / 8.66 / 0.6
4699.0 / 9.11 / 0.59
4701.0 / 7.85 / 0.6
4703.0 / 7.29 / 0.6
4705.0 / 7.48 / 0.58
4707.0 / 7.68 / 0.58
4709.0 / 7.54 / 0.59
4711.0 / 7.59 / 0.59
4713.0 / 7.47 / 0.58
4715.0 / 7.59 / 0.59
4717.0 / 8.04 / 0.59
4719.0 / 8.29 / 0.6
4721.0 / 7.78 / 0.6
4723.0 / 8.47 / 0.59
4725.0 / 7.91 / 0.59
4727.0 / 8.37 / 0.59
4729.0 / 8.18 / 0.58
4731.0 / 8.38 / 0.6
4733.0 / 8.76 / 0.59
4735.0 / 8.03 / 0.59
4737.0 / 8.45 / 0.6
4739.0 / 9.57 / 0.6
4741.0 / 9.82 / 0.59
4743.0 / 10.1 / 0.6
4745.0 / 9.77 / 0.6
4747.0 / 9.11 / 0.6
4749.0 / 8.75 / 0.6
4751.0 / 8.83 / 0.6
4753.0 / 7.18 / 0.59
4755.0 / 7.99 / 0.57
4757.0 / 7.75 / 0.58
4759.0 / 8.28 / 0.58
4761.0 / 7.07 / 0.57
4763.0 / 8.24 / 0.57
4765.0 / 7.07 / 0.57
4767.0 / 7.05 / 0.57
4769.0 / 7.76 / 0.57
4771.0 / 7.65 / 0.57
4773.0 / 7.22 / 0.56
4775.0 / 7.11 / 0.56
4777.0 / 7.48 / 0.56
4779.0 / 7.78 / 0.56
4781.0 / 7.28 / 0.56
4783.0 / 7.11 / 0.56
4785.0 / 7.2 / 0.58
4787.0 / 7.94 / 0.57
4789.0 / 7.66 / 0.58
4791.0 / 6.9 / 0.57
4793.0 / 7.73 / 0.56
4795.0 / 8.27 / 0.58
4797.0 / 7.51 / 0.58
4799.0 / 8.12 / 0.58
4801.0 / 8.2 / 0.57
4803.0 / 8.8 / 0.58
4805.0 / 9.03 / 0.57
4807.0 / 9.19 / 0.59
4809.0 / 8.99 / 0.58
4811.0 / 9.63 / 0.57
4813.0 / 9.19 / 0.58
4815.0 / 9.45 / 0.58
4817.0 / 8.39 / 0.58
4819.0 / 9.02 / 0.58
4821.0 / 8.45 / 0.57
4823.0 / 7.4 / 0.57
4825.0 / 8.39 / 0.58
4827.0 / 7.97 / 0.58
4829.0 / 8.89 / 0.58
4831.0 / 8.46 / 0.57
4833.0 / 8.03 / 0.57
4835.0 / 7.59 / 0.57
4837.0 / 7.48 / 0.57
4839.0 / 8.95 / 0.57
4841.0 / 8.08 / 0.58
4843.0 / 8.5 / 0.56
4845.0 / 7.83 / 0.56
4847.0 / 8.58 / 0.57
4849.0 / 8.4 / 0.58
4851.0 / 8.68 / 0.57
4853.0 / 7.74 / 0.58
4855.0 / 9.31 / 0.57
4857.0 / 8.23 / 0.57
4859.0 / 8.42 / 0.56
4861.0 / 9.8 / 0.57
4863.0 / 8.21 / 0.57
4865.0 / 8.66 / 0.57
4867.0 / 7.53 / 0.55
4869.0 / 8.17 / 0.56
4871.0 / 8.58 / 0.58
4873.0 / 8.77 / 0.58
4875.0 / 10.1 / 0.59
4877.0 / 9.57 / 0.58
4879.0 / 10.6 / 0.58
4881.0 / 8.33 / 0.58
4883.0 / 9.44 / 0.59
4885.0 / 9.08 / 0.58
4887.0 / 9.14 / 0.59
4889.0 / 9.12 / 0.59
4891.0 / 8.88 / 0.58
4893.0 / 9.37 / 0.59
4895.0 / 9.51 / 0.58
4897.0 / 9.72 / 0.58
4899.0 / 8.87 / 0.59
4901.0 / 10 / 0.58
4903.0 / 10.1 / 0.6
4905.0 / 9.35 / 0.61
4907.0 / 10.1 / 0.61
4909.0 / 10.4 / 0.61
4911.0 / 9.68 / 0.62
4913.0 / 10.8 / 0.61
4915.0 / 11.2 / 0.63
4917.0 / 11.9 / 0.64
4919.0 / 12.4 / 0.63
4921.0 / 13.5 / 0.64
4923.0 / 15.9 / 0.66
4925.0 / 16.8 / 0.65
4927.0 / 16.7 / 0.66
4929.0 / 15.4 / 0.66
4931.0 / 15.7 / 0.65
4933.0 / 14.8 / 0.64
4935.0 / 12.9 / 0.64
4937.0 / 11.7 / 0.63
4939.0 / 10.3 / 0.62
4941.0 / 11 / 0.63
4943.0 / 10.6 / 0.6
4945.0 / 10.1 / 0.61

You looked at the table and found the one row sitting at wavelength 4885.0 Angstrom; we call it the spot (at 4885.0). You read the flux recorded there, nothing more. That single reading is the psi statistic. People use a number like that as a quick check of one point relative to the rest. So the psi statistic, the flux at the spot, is 9.08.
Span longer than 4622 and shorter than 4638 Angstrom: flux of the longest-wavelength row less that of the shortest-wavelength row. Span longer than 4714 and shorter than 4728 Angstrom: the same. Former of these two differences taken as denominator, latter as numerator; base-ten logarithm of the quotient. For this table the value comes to -0.19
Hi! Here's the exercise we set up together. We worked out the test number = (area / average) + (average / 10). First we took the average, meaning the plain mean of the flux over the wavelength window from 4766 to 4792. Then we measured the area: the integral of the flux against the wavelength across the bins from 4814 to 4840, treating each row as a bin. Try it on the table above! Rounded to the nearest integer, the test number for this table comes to 30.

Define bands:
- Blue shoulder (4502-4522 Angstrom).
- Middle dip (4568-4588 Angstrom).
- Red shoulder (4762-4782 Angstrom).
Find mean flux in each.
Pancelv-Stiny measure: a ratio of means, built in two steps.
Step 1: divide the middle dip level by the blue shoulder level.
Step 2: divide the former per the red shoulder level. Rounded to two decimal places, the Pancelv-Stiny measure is 0.11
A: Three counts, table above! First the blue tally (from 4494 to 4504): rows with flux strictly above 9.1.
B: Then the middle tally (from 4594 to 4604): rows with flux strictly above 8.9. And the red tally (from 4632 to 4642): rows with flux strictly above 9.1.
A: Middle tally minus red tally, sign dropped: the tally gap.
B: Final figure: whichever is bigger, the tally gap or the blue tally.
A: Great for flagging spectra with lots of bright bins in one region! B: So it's 4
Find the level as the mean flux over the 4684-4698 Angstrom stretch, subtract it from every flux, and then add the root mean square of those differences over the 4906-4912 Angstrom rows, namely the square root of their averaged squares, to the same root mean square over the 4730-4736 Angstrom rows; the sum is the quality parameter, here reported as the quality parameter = 2.0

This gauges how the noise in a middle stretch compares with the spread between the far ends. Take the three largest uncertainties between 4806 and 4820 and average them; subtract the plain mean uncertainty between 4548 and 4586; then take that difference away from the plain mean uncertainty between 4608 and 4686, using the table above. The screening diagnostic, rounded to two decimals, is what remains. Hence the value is 0.70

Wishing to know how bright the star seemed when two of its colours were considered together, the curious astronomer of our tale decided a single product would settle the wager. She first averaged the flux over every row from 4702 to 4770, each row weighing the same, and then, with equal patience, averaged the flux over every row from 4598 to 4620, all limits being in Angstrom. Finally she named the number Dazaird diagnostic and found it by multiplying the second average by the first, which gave 68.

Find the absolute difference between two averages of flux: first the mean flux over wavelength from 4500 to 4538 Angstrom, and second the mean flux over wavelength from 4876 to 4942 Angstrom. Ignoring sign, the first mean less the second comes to 1.49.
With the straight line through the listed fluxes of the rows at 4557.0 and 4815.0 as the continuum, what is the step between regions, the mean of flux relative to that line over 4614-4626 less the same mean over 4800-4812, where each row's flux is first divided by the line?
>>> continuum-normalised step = 0.1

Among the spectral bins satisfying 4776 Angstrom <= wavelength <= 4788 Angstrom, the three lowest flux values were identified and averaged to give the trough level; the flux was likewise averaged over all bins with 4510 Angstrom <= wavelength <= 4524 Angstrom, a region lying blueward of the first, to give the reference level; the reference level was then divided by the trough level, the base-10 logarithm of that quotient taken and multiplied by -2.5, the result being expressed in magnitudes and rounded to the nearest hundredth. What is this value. -0.31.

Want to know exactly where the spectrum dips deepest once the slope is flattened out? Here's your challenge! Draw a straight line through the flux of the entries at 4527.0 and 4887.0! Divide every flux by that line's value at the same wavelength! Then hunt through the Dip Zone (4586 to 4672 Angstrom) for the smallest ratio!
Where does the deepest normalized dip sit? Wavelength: 4631.0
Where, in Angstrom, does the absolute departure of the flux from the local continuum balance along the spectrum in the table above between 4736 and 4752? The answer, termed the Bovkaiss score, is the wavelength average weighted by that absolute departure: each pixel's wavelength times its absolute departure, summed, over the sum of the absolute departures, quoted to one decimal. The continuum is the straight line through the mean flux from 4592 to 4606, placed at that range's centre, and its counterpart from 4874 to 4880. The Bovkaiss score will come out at 4742.7 Angstrom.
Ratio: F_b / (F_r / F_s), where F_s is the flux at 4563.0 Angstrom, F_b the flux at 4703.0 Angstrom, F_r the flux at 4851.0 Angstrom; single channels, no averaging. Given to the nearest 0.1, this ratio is 6.3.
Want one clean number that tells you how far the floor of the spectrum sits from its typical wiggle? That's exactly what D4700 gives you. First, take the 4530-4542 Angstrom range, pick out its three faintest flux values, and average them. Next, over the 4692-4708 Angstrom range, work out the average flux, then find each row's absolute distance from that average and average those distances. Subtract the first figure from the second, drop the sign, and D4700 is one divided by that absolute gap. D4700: 0.136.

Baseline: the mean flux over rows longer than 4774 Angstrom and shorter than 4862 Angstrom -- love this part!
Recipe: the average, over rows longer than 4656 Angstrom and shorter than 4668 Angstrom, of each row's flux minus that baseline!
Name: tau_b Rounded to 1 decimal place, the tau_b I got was 2.8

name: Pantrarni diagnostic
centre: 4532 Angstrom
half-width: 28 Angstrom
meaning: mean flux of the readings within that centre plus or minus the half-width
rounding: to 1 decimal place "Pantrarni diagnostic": 9.2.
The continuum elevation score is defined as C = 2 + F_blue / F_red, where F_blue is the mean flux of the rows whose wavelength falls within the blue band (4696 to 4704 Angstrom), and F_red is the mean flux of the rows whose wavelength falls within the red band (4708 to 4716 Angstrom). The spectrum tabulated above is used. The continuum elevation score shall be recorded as 3.09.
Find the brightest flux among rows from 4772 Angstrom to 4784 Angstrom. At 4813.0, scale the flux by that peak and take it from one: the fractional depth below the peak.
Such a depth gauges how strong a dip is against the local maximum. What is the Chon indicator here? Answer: -0.18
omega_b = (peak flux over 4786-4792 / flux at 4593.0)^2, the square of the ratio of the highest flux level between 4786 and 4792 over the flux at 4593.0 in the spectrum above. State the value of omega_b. 1.0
